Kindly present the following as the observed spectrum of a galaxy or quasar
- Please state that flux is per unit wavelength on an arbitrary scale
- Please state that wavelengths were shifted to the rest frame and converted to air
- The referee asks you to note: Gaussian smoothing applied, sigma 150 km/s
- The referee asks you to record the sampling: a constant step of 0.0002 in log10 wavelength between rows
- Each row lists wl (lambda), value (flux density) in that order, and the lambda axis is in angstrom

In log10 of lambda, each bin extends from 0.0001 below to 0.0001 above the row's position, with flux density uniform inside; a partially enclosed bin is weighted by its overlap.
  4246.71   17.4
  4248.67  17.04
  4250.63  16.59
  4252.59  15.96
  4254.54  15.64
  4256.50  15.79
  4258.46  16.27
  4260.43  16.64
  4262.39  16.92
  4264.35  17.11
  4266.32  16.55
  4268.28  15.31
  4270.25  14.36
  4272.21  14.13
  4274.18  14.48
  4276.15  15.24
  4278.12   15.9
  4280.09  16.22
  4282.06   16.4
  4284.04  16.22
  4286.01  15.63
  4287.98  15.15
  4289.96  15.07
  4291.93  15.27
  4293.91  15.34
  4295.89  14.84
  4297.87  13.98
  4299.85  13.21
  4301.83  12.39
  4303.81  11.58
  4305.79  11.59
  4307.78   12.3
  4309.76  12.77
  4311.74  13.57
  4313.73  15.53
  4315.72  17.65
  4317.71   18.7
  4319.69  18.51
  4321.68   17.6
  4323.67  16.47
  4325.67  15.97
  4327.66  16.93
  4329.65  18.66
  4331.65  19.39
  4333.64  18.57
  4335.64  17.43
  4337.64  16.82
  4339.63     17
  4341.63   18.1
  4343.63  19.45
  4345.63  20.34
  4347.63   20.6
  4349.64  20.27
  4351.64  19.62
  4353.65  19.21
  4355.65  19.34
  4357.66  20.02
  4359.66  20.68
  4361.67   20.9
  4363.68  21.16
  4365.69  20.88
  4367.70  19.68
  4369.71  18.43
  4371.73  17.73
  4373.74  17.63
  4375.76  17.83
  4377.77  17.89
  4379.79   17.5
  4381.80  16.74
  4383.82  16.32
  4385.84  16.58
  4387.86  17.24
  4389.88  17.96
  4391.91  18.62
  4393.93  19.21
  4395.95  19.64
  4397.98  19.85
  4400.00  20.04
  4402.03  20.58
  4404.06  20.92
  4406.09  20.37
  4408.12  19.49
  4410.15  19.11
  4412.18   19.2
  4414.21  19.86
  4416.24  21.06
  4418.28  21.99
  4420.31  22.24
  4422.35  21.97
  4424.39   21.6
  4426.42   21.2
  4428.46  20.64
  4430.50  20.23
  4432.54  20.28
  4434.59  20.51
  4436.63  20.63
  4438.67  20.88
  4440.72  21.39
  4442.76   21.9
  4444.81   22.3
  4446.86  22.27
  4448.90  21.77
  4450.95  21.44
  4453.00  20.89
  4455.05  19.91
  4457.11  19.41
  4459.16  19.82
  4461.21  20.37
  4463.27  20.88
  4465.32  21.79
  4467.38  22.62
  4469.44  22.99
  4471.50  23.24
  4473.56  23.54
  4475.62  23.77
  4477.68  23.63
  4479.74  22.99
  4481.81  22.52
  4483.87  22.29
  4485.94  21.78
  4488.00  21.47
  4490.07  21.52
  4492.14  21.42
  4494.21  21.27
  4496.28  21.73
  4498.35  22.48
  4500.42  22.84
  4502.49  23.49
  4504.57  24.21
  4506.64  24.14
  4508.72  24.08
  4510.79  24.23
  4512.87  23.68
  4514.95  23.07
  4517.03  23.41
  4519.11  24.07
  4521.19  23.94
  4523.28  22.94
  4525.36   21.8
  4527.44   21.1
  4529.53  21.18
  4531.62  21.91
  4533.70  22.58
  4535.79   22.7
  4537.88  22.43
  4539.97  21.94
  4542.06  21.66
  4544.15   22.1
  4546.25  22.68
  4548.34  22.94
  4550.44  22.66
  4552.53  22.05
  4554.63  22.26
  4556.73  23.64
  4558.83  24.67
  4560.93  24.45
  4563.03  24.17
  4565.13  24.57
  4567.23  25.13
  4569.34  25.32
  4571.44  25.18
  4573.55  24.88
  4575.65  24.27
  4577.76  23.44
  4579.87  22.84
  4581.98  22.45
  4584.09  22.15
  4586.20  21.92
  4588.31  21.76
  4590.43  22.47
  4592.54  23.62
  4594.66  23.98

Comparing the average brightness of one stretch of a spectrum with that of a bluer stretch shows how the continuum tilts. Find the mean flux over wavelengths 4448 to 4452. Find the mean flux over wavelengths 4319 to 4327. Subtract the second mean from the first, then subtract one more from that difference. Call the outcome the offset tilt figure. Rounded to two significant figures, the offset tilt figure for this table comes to 3.5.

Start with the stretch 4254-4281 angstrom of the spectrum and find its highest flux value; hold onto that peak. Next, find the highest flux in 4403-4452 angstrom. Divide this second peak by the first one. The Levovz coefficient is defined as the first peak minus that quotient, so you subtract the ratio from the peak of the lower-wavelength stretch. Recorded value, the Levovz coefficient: 16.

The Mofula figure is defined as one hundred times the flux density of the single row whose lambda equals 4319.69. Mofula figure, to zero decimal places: 1851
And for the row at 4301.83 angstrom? 1239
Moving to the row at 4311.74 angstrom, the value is 1357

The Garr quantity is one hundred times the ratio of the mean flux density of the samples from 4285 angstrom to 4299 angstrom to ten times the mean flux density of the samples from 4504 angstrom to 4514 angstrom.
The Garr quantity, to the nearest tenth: 6.2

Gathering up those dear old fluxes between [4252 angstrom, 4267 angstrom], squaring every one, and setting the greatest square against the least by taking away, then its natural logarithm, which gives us 3.87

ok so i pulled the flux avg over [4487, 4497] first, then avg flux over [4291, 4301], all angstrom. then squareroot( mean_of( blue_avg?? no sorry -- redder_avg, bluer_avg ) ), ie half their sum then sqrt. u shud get 4.24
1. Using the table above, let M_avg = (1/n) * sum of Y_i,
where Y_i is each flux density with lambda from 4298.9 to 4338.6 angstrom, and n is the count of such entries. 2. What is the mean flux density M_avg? 15.8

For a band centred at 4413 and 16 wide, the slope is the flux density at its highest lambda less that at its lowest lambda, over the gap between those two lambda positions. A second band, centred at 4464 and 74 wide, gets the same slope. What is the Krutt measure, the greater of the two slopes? 0.13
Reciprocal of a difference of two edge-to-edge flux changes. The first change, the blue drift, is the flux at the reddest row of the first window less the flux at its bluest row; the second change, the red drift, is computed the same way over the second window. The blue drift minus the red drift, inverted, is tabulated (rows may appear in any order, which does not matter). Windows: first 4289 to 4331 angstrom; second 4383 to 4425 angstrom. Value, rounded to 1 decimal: -0.6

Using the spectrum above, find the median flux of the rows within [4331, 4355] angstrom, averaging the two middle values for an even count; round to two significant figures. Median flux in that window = 19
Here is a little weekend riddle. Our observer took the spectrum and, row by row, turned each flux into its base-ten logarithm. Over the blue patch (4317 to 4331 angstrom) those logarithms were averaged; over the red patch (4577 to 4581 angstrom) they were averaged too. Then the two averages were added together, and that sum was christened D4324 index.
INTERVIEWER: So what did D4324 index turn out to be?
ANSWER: 2.61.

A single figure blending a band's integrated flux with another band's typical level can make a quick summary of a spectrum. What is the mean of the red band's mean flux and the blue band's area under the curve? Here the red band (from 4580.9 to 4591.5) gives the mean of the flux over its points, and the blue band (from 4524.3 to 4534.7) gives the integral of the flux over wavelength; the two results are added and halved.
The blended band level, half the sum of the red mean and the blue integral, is 124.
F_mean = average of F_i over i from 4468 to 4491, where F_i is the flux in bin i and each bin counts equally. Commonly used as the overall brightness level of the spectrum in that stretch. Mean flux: 23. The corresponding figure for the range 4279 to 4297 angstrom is 16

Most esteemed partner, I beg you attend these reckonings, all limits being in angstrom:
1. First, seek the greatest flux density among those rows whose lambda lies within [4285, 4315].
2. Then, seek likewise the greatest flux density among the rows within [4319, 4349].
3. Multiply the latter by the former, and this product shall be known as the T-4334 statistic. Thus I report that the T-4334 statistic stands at 322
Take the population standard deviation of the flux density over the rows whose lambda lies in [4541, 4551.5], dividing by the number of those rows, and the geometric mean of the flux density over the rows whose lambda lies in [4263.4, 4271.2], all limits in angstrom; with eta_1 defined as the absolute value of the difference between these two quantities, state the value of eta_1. 15.3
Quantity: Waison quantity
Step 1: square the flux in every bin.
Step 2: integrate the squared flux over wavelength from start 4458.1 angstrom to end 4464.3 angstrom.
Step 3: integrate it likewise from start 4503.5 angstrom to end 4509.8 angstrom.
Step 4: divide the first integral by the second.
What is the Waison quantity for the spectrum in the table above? 0.70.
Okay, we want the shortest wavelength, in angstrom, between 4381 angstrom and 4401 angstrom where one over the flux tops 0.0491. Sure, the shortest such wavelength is 4381.80 angstrom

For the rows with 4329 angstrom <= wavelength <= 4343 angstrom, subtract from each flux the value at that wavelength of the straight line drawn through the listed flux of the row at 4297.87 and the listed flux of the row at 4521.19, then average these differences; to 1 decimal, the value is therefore 2.3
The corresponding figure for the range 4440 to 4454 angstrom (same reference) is 1.1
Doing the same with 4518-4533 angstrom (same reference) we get -1.7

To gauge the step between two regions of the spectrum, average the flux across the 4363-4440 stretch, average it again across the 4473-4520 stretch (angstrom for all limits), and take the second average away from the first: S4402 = -3.4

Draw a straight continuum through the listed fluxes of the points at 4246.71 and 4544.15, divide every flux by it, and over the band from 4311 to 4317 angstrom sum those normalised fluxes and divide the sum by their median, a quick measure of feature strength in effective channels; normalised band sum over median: 3.01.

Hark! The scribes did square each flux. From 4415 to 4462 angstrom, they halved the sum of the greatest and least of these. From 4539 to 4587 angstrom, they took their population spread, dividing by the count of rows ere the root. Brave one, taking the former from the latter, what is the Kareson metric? -380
